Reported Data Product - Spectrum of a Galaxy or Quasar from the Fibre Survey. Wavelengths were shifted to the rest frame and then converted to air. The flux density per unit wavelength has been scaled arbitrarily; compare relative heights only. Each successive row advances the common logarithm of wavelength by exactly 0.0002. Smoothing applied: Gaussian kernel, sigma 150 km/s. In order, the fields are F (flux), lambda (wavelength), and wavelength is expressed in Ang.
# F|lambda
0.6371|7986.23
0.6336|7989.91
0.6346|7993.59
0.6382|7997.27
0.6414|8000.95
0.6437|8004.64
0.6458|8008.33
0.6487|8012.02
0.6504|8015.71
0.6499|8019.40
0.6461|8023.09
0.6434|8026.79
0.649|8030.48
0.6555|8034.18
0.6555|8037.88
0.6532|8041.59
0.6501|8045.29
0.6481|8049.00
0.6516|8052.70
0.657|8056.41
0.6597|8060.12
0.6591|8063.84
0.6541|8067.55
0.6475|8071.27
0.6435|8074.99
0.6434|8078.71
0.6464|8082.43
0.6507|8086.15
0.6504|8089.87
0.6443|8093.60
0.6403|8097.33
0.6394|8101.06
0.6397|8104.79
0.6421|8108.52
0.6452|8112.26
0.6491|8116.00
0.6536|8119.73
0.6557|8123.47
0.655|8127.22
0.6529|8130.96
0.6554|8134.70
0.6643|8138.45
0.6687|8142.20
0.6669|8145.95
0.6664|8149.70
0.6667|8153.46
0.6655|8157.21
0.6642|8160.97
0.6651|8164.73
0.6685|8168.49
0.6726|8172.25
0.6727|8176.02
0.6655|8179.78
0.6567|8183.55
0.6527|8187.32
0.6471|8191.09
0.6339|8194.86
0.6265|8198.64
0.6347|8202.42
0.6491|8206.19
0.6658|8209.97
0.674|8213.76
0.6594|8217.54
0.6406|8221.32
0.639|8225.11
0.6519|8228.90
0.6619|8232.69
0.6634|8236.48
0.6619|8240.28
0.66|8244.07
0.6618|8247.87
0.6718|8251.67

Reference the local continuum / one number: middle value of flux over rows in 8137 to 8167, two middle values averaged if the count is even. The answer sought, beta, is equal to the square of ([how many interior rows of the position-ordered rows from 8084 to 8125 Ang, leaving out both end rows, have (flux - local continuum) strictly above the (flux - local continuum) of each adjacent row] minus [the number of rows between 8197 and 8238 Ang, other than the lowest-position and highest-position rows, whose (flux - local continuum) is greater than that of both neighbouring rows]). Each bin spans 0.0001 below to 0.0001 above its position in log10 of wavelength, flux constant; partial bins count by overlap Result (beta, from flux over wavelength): 1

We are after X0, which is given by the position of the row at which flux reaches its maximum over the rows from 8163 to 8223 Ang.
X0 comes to 8213.76 Ang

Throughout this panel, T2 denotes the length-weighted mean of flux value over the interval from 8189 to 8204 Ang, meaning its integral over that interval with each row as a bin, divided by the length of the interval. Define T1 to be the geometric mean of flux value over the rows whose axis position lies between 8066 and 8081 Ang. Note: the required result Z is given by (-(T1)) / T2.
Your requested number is -1.02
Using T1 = 0.647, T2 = 0.636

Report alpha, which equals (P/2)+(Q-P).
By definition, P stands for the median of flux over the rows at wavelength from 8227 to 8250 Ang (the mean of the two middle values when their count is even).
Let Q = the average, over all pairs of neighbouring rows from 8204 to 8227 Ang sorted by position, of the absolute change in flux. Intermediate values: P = 0.662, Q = 0.0120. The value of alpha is -0.319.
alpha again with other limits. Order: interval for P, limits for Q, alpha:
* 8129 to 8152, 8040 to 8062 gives -0.329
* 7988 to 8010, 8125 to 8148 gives -0.316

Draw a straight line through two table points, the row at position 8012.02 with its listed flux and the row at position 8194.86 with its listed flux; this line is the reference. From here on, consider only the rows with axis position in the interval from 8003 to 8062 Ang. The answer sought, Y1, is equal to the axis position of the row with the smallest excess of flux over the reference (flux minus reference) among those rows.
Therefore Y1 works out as 8004.64 Ang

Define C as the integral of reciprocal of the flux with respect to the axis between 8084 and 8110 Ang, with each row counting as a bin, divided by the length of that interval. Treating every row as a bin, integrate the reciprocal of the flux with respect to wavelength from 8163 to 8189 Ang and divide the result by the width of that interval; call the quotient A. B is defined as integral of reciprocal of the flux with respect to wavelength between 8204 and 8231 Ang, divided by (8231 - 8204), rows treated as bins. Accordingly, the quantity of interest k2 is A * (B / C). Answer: 1.48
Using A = 1.50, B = 1.53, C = 1.55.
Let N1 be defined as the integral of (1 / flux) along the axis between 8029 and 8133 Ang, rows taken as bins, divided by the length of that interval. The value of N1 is 1.54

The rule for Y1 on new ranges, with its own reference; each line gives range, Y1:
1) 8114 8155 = 8116.00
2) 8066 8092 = 8074.99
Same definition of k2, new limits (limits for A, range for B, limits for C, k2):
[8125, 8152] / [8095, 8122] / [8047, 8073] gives 1.53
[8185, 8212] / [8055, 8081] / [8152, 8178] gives 1.59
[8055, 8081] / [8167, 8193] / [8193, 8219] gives 1.50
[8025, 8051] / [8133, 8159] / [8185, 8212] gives 1.49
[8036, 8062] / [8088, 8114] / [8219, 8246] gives 1.56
